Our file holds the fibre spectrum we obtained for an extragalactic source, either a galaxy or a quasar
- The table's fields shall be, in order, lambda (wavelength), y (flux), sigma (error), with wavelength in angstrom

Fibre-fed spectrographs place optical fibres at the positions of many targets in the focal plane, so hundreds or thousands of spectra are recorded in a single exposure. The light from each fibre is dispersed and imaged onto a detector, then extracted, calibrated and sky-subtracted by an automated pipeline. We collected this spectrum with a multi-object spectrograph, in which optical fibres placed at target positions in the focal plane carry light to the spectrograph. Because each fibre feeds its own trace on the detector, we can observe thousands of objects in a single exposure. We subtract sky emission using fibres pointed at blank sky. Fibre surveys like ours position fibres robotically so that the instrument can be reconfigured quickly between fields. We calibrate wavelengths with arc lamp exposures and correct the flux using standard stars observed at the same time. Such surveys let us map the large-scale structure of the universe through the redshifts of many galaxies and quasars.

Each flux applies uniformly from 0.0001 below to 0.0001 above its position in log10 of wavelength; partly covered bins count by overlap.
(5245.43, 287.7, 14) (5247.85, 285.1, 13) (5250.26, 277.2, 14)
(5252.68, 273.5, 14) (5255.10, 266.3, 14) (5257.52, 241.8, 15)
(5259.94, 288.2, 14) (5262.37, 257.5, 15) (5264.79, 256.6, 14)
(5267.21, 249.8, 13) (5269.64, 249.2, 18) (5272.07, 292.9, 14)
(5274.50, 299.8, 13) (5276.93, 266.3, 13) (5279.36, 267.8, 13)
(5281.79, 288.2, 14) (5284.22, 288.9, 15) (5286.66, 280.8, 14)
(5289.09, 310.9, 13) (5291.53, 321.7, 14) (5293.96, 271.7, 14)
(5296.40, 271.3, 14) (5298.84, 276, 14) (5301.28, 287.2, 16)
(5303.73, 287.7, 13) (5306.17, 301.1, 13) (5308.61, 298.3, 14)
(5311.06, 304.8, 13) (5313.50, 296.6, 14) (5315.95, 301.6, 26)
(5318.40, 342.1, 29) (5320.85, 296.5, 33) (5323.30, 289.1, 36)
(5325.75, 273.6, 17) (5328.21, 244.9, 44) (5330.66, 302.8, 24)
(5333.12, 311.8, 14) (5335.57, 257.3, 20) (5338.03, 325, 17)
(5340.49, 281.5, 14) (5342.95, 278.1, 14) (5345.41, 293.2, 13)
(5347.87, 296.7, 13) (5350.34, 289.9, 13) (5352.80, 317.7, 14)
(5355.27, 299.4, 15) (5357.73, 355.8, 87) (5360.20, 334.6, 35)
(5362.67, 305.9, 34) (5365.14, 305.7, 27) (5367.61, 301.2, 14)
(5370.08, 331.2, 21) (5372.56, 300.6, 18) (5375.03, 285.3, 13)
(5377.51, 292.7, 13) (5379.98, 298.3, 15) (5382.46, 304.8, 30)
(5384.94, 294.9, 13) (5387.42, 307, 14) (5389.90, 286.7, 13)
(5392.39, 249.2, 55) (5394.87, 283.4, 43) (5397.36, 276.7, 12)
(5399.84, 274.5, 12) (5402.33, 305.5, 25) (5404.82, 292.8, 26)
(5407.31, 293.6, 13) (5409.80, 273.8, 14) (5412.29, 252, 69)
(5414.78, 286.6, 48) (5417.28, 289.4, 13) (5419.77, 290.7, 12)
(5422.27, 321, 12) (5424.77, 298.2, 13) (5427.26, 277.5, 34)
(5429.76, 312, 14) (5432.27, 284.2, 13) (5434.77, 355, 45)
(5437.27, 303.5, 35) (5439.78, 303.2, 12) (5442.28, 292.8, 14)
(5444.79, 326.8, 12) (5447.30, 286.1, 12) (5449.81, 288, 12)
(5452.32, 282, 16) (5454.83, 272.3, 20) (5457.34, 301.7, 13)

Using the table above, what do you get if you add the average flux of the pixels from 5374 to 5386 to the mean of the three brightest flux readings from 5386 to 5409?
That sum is 597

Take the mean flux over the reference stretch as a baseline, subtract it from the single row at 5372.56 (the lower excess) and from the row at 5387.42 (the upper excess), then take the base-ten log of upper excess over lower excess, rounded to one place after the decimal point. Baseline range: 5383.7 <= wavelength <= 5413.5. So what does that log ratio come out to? 0.1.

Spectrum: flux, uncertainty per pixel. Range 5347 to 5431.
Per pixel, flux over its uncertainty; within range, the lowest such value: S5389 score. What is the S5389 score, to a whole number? 4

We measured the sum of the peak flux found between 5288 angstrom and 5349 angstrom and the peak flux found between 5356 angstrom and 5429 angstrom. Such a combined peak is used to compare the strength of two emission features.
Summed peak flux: 698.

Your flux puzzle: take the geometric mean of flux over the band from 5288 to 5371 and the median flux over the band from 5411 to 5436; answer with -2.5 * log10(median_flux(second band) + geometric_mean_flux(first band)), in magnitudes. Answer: -6.92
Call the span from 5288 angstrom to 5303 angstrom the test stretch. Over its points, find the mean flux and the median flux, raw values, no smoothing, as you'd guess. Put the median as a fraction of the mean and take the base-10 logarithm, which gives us -0.012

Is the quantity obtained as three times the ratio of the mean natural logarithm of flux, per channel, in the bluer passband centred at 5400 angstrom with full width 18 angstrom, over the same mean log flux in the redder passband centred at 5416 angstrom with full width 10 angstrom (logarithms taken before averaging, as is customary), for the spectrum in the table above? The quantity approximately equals 3.00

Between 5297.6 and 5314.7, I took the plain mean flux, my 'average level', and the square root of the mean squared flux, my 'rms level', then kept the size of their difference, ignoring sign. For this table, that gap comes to 0.15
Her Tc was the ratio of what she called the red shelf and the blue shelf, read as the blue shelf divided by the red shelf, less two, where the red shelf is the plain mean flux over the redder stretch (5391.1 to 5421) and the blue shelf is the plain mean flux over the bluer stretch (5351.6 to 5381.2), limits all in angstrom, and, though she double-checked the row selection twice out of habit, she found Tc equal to -0.89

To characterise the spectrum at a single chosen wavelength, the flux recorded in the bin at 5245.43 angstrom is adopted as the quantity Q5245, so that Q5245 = 287.7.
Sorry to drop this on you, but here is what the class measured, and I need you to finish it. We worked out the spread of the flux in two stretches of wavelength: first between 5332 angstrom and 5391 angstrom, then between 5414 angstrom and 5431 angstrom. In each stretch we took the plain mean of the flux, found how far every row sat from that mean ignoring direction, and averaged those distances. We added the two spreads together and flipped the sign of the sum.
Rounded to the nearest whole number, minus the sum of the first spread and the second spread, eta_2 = -27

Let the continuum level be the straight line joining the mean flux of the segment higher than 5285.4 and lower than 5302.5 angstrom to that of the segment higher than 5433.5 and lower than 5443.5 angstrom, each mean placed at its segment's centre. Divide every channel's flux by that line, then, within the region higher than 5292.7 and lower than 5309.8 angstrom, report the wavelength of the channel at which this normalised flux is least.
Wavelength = 5296.40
